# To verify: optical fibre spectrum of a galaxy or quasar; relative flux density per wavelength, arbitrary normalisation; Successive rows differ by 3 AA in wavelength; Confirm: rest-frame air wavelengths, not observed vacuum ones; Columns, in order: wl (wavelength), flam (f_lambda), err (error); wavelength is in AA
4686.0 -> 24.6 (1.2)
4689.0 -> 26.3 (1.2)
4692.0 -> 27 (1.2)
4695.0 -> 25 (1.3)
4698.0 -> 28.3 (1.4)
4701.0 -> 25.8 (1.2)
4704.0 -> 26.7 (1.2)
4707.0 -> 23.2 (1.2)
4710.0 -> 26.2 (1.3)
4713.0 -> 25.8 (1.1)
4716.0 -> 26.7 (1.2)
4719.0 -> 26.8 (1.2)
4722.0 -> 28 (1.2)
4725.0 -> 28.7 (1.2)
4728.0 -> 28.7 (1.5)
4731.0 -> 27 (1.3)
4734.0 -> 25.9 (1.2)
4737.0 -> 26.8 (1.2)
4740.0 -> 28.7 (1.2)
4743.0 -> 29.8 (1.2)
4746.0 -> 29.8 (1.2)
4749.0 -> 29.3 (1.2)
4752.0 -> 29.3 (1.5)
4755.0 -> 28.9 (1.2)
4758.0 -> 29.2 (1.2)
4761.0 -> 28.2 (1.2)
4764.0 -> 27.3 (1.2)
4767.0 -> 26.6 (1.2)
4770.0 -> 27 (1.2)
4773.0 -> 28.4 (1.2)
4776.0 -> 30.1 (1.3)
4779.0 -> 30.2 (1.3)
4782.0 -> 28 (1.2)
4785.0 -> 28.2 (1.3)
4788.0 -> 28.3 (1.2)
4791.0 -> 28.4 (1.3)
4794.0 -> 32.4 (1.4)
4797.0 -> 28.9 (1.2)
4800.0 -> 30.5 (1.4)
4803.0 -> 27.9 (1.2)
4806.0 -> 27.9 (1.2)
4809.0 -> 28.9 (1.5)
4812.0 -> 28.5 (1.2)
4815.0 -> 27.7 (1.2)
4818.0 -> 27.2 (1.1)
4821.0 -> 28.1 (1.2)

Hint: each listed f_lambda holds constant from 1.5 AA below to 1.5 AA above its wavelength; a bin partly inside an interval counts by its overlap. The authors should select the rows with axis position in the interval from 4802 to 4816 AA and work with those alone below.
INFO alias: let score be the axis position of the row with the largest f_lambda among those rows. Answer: 4809.0 AA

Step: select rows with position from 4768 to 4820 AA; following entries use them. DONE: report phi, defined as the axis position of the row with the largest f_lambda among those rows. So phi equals 4794.0 AA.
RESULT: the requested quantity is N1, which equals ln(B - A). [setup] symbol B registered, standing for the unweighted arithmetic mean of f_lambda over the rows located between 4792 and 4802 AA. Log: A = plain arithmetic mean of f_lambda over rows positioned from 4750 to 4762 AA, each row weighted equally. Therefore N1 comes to 0.5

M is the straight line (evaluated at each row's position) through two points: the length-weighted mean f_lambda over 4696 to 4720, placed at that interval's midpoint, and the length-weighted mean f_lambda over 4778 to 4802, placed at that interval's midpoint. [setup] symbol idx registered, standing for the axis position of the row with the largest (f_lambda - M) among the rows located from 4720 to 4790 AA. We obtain 4743.0 AA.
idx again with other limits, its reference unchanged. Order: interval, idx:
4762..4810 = 4794.0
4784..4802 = 4794.0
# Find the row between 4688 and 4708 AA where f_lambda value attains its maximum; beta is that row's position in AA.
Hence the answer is 4698.0 AA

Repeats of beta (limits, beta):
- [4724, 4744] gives 4743.0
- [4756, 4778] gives 4776.0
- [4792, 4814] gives 4794.0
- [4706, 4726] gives 4725.0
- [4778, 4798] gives 4794.0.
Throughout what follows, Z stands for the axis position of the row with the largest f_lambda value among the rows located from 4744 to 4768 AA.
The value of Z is 4746.0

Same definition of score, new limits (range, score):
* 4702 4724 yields 4722.0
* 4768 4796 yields 4794.0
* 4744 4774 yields 4746.0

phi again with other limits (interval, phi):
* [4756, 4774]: 4758.0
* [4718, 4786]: 4779.0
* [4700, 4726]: 4725.0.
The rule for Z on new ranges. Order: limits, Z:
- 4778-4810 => 4794.0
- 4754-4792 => 4779.0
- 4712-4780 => 4779.0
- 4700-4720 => 4719.0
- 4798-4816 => 4800.0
